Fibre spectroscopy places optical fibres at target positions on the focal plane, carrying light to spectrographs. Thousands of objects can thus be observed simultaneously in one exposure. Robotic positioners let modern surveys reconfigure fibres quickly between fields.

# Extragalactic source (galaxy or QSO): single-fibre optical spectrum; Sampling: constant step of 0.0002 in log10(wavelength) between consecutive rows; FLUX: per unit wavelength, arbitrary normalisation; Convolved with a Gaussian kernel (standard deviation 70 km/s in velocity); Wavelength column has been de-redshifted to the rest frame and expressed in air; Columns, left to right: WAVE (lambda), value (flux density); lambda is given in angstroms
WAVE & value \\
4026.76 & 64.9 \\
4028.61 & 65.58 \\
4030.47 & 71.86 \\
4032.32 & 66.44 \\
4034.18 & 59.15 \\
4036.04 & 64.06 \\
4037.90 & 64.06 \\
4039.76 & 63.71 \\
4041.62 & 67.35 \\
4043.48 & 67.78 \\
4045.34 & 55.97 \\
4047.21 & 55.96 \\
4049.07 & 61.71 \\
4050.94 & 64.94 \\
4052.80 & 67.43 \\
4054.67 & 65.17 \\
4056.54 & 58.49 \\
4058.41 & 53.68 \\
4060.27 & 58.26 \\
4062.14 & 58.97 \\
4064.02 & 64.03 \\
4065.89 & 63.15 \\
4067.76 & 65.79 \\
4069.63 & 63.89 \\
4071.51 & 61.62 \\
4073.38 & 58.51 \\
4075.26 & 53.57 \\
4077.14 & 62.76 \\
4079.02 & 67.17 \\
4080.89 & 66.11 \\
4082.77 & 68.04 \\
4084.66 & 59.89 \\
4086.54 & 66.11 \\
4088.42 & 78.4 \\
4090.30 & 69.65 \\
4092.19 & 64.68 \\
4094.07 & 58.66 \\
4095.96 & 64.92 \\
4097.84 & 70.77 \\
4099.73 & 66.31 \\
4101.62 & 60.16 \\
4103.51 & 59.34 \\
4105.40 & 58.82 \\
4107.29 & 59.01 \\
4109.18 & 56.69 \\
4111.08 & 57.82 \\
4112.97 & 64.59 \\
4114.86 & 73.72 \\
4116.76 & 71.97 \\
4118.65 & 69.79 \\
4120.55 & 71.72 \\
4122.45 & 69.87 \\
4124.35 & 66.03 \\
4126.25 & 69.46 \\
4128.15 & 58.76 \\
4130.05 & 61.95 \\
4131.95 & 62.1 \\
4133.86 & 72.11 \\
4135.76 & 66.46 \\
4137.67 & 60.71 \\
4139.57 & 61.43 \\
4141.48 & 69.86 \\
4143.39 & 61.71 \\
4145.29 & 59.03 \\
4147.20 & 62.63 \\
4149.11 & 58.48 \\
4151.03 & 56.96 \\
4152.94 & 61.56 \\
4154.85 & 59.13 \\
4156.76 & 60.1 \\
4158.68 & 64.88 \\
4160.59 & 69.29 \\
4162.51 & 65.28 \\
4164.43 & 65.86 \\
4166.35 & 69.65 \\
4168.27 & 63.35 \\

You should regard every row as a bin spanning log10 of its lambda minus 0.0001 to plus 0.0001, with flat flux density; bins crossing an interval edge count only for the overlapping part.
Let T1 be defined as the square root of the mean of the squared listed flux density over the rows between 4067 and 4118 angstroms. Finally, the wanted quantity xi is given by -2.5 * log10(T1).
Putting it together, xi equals -4.52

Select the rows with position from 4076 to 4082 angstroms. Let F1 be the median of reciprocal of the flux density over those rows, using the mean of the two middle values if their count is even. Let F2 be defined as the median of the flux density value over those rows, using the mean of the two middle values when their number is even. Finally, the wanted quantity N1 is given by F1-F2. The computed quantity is -66.1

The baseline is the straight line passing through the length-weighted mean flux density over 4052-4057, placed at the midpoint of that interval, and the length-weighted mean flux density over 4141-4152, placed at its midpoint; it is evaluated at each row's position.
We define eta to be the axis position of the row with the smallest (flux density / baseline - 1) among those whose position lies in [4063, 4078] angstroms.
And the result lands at 4075.26 angstroms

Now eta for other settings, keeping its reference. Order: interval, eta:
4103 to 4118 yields 4109.18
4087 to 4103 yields 4094.07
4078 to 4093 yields 4084.66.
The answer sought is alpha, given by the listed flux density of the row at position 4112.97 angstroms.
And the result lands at 64.59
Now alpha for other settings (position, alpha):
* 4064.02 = 64.03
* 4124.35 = 66.03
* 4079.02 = 67.17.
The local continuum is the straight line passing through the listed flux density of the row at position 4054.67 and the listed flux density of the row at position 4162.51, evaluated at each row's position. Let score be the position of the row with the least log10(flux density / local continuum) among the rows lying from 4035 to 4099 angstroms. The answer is 4075.26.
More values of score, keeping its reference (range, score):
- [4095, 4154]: 4109.18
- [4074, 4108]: 4075.26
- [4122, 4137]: 4128.15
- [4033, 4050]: 4047.21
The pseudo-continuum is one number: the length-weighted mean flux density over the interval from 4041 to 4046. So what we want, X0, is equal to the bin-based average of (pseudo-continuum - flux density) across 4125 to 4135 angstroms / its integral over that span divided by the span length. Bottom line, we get -1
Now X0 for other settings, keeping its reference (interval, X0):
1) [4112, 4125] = -6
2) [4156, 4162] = -1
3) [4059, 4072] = 2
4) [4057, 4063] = 7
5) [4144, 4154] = 4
